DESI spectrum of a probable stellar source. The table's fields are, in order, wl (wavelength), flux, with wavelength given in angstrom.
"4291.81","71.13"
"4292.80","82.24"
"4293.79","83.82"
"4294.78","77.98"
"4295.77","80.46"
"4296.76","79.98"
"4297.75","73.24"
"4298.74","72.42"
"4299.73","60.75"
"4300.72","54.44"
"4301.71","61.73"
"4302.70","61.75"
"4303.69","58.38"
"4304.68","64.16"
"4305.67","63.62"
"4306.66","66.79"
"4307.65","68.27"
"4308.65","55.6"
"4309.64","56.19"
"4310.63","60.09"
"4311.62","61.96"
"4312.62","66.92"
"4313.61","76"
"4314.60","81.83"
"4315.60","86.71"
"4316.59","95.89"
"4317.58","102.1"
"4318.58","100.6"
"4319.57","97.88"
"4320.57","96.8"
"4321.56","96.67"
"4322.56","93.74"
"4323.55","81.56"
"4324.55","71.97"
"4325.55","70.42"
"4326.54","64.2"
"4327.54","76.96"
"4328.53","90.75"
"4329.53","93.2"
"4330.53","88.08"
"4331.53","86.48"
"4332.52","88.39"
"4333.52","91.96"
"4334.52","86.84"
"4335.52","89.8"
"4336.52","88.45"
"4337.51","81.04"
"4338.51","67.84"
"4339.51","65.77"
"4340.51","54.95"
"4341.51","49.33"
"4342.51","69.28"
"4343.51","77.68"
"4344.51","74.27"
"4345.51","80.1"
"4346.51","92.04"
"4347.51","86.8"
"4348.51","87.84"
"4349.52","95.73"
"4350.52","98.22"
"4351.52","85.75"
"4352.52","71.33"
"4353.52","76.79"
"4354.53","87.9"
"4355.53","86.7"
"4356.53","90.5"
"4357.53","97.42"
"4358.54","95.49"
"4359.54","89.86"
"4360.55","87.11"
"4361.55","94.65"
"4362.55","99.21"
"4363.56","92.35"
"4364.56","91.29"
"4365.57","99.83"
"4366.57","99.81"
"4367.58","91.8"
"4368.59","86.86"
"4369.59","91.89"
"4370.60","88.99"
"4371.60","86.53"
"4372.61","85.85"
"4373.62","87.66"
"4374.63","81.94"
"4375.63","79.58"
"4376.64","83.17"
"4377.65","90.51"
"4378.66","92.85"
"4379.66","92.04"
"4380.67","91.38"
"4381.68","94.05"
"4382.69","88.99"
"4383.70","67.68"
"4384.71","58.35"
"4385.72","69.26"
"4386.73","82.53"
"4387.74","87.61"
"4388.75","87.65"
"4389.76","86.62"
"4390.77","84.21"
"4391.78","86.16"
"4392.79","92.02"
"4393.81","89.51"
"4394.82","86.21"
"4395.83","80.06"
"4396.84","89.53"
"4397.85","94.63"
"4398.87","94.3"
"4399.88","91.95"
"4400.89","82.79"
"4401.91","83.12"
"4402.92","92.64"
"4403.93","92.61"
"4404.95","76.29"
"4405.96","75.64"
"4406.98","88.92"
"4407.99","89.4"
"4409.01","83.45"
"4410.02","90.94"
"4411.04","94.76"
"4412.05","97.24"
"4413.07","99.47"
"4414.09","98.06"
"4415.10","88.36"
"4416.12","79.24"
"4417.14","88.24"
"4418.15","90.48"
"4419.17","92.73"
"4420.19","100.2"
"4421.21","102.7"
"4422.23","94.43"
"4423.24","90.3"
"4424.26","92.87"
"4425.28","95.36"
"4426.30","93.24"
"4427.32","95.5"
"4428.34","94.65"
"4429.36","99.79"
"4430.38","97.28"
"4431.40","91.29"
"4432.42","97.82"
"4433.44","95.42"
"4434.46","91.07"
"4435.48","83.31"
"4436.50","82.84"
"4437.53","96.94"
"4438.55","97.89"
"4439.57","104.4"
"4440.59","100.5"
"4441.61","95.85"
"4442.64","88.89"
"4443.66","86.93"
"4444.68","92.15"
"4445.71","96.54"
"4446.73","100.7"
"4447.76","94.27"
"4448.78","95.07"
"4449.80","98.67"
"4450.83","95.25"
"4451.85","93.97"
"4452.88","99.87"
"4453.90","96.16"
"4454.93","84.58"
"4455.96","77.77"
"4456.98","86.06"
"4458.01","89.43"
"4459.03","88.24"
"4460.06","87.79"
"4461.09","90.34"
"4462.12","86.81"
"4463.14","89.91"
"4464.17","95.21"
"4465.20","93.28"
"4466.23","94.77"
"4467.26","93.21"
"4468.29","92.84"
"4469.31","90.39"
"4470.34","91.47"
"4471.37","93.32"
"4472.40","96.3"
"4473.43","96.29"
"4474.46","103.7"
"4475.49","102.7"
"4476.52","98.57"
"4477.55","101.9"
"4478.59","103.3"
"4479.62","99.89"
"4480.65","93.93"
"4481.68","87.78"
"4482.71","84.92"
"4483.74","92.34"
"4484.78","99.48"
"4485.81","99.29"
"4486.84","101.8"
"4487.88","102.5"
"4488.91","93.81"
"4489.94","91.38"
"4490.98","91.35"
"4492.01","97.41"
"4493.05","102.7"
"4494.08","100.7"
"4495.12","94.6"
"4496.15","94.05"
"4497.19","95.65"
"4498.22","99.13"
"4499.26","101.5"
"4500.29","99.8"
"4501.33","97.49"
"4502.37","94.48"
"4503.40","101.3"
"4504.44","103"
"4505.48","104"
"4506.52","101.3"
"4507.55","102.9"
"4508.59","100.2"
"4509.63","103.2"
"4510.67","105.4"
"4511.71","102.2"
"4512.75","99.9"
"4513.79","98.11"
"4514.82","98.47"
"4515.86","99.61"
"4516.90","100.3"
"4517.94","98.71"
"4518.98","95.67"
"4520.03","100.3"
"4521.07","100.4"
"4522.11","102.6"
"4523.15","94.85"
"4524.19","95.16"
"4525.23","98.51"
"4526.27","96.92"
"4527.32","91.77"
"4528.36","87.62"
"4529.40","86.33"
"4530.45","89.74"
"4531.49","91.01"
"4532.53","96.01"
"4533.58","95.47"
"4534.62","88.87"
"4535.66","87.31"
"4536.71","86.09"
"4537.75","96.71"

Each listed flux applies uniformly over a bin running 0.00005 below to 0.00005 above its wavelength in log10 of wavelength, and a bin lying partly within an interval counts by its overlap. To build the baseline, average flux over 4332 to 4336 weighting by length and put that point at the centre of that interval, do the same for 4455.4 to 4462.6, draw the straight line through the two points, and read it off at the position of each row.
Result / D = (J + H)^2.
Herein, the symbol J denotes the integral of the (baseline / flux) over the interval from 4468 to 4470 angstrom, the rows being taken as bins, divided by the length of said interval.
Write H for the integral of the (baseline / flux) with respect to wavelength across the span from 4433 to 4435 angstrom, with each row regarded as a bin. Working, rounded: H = 1.88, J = 0.95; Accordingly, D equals 8.0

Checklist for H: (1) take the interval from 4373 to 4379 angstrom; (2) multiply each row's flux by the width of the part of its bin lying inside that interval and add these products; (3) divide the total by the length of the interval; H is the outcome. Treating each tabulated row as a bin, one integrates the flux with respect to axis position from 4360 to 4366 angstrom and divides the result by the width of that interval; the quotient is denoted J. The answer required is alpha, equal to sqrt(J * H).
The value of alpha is 90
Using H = 86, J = 94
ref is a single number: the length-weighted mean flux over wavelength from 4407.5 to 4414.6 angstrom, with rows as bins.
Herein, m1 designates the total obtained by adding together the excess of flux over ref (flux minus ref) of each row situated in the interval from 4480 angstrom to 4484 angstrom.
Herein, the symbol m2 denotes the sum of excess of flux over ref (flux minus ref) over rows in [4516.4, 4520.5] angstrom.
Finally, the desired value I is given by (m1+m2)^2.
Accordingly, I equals 52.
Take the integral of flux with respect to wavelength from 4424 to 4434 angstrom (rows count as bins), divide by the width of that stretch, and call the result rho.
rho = 95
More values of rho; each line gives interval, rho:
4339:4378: 85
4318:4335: 87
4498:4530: 99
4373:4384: 87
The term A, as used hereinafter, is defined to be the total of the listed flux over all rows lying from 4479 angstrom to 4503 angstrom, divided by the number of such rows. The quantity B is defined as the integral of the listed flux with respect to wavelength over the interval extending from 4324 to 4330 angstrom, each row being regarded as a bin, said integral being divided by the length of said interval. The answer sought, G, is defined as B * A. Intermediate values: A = 96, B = 77.8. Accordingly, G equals 7500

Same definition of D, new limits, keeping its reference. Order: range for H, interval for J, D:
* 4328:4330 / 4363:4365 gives 8.5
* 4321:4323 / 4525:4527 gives 7.6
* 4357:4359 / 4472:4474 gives 7.5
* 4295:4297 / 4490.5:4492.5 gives 10.0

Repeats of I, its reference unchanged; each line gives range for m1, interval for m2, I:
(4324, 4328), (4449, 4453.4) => 5693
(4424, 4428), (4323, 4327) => 6665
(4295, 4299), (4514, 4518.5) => 1898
